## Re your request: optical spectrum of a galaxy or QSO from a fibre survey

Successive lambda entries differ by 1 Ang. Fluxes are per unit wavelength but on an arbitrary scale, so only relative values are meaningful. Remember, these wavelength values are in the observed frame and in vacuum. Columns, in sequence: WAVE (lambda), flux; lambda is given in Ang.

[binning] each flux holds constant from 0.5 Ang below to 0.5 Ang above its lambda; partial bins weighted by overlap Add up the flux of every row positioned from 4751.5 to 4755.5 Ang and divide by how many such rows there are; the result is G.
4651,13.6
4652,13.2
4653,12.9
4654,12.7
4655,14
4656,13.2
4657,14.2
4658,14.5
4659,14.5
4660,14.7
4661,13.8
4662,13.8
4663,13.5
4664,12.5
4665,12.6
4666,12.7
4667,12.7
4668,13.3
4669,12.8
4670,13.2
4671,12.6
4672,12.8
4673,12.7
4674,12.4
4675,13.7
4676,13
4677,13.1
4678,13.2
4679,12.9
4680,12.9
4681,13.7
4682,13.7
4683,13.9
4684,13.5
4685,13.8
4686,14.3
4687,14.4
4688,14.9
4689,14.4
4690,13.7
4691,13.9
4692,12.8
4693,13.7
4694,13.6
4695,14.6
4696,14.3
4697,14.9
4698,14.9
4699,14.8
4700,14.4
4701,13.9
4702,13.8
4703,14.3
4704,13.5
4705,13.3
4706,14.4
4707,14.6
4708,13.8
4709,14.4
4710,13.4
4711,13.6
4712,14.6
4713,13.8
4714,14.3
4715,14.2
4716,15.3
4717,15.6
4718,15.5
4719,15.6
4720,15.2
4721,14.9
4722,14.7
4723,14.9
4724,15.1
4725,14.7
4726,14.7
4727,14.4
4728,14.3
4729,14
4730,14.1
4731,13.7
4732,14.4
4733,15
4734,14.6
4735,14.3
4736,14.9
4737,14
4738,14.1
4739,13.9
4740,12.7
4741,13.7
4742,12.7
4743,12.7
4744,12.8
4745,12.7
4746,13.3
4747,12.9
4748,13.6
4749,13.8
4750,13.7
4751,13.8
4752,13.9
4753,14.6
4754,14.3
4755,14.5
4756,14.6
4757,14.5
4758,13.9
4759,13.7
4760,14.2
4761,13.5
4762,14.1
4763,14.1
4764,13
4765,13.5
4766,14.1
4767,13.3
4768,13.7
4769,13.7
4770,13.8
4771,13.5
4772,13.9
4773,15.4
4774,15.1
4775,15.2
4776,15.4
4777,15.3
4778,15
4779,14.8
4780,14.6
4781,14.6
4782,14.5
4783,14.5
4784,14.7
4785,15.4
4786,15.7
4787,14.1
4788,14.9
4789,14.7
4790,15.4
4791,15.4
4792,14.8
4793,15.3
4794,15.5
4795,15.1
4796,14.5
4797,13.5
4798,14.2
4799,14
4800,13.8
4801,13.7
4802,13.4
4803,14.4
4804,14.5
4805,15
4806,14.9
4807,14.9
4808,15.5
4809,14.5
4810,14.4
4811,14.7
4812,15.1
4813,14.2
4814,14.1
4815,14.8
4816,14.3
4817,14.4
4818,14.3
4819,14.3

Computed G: 14.3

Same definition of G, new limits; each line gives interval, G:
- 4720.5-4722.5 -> 14.8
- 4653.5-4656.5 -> 13.3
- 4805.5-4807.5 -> 14.9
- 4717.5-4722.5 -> 15.2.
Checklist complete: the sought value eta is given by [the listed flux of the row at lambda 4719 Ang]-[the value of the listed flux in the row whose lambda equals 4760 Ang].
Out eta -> 1.4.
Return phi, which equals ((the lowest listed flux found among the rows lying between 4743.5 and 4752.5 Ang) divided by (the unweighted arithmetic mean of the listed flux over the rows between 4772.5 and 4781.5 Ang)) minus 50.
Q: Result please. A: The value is -49.2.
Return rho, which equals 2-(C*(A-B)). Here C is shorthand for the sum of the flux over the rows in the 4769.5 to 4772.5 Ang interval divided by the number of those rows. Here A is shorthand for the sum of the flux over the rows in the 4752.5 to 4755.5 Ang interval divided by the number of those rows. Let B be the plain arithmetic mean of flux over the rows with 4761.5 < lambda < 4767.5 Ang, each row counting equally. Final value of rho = -9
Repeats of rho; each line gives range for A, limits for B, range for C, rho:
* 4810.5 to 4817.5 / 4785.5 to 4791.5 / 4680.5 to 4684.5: 9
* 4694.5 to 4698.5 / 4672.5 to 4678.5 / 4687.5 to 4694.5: -21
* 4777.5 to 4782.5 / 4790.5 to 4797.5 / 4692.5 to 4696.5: 4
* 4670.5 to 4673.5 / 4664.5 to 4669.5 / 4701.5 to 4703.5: 4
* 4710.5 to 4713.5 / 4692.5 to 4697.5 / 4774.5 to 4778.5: 5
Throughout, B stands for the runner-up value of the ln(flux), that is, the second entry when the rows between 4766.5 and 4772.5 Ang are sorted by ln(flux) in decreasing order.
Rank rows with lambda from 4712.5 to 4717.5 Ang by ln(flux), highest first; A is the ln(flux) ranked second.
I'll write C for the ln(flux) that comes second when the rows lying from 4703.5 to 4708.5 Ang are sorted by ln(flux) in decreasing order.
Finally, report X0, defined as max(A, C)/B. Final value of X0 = 1.04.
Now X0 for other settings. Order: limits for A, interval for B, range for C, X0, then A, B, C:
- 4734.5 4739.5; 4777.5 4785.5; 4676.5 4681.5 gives 0.98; 2.66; 2.71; 2.58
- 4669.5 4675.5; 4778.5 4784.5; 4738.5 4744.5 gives 0.97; 2.58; 2.69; 2.62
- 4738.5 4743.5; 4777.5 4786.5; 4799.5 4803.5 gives 0.96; 2.62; 2.73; 2.62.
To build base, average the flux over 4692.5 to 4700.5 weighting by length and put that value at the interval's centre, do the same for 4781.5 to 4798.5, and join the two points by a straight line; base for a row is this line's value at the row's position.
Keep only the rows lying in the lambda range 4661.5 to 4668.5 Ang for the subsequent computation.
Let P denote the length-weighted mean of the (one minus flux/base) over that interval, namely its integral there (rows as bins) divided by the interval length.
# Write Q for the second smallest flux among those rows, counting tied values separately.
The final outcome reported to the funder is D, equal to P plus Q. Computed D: 12.7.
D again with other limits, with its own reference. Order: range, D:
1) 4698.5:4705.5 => 13.5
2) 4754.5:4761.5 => 13.7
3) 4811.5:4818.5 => 14.2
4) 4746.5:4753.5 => 13.7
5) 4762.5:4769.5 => 13.4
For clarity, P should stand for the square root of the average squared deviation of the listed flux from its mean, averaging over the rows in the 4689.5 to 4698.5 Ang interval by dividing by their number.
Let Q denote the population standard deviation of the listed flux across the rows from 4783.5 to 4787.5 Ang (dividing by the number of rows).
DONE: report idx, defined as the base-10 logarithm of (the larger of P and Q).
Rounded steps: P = 0.65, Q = 0.622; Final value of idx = -0.18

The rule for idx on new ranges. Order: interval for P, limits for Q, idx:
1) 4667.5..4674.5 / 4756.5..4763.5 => -0.51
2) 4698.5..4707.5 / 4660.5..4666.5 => -0.25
